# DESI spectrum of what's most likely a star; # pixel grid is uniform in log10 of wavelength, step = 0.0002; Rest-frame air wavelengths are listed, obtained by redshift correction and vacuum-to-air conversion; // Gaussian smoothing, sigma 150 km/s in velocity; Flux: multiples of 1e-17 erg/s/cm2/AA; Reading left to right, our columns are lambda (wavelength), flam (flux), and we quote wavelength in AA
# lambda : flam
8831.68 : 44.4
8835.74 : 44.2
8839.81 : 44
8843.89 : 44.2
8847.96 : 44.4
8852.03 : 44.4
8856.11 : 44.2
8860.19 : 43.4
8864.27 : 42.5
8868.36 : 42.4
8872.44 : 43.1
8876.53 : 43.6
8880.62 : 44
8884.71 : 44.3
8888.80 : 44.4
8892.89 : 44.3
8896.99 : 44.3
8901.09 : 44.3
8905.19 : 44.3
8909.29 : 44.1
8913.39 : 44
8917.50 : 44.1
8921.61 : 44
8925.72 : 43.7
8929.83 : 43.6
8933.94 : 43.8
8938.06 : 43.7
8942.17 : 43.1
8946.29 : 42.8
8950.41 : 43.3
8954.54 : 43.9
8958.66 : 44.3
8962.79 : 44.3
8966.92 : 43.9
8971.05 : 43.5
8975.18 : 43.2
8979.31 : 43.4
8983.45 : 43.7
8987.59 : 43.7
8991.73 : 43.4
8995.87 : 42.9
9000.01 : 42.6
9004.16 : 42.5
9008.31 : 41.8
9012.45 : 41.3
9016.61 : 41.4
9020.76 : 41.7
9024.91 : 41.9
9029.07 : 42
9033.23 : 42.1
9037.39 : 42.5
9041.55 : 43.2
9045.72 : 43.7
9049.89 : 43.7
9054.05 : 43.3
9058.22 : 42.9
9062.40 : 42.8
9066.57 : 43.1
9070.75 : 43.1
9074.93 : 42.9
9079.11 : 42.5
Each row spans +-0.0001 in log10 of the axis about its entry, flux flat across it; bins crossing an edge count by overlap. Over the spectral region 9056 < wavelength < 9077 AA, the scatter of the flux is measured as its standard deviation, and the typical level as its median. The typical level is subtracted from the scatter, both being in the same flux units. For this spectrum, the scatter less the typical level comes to -42.8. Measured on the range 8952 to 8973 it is -43.6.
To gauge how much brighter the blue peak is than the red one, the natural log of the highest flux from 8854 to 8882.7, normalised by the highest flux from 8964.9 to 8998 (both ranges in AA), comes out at 0.01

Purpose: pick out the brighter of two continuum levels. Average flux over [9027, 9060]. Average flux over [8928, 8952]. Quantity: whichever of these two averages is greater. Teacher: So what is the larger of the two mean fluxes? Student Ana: 43.4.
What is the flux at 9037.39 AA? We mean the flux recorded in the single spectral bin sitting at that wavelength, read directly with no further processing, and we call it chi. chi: 42.5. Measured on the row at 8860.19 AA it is 43.4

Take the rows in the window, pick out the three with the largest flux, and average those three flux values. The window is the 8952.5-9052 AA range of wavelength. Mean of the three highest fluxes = 44.2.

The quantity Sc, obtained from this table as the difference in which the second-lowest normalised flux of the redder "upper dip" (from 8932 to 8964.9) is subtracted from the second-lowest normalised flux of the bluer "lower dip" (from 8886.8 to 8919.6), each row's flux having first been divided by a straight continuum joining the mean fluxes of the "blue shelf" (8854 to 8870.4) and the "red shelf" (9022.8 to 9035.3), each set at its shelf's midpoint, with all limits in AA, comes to 0.018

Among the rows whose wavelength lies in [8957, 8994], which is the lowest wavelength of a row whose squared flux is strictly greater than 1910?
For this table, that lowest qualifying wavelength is 8958.66 AA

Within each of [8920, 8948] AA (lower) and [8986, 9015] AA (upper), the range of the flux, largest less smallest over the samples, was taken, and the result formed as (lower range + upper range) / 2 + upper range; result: 4.2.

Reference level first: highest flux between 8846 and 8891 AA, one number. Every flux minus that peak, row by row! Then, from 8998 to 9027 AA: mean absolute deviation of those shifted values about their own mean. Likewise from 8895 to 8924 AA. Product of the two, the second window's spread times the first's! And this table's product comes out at 0.047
